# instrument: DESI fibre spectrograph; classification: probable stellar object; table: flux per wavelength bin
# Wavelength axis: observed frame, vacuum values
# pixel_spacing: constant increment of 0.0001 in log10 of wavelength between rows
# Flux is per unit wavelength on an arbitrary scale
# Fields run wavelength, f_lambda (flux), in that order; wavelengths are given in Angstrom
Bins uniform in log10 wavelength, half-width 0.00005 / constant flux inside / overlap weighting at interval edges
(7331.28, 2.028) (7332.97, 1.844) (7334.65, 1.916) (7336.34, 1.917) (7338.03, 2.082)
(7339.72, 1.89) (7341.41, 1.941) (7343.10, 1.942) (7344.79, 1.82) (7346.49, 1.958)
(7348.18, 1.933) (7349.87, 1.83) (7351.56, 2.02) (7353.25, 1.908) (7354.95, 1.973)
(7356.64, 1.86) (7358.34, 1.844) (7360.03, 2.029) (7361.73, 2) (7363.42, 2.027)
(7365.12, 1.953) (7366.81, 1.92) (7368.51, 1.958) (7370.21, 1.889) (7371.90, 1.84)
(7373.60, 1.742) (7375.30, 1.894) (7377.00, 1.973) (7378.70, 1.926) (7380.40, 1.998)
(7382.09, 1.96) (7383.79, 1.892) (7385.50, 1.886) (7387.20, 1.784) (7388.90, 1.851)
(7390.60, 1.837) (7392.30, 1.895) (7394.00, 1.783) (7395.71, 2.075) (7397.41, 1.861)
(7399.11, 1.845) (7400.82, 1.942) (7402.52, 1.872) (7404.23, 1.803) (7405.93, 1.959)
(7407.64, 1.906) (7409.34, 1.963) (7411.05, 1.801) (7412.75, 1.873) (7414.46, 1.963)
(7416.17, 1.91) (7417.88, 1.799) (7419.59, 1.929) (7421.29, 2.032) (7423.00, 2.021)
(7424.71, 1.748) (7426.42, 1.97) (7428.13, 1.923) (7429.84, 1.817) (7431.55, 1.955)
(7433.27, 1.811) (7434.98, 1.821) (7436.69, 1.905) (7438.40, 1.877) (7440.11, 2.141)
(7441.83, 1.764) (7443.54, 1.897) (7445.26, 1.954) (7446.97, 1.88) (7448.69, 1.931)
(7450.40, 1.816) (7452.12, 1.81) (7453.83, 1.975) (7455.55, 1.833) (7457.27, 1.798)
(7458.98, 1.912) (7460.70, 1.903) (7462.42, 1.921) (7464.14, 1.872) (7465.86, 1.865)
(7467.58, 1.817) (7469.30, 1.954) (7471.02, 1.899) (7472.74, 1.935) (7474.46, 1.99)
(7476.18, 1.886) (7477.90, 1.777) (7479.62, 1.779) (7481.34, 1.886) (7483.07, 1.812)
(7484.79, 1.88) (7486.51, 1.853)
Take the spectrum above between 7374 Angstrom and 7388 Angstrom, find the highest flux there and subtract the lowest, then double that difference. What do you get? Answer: 0.43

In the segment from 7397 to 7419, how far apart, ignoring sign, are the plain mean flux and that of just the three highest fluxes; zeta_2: 0.08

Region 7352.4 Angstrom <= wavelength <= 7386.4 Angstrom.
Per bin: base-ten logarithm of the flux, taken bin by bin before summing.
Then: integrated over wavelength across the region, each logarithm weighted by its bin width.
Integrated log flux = 9.6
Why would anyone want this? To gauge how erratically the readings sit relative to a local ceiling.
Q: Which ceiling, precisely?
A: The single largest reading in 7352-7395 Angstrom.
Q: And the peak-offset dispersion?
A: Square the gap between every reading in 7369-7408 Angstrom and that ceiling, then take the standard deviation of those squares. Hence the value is 0.021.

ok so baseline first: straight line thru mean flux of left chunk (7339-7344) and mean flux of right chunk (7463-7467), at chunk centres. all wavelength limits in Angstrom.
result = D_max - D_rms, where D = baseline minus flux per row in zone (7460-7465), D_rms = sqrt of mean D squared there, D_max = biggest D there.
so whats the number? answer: -0.04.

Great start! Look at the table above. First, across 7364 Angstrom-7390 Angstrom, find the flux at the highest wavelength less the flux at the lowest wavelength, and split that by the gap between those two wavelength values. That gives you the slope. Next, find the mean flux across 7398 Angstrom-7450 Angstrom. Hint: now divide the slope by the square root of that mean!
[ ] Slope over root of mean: -0.0031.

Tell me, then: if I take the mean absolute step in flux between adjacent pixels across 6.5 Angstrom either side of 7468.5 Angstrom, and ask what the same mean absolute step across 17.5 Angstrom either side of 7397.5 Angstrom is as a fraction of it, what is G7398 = 1.6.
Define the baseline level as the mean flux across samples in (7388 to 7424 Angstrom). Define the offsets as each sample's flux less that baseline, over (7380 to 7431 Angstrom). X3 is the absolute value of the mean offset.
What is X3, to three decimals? 0.004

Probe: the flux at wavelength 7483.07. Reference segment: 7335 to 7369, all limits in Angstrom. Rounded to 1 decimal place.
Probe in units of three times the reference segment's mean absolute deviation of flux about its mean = 11.2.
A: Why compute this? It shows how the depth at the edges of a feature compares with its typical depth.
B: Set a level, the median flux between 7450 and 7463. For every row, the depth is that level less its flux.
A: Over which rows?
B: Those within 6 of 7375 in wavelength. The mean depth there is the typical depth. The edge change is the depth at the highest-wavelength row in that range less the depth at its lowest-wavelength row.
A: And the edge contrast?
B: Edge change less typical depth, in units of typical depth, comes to 3.1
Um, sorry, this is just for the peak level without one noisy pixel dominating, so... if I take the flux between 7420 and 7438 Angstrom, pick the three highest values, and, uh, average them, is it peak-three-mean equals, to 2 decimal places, 2.01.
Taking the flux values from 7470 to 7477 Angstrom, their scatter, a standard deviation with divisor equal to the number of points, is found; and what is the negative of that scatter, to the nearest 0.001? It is -0.040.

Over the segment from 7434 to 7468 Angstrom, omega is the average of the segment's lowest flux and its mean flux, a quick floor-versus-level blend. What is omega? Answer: 1.82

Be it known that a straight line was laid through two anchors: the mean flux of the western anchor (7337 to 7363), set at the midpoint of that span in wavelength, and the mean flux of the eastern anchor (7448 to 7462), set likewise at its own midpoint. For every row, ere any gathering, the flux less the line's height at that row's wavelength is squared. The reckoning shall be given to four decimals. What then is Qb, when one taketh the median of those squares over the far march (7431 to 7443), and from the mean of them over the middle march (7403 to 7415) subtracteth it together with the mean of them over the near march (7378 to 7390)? -0.0045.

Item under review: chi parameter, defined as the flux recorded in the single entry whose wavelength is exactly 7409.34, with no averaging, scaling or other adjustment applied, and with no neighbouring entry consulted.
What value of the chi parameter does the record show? 1.963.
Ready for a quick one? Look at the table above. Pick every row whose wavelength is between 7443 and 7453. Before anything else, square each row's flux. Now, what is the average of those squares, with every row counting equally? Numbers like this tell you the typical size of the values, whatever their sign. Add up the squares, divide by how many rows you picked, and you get 3.54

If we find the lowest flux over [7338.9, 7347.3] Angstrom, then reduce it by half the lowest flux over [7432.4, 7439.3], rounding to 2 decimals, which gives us 0.91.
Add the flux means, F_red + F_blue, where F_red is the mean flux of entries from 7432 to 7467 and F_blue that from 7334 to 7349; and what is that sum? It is 3.82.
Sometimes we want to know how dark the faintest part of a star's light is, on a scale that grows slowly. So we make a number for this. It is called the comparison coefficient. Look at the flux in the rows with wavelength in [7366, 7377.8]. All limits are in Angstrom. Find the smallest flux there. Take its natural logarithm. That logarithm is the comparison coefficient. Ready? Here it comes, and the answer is 0.555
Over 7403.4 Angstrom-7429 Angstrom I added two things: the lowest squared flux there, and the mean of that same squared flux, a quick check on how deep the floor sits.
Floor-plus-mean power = 6.70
